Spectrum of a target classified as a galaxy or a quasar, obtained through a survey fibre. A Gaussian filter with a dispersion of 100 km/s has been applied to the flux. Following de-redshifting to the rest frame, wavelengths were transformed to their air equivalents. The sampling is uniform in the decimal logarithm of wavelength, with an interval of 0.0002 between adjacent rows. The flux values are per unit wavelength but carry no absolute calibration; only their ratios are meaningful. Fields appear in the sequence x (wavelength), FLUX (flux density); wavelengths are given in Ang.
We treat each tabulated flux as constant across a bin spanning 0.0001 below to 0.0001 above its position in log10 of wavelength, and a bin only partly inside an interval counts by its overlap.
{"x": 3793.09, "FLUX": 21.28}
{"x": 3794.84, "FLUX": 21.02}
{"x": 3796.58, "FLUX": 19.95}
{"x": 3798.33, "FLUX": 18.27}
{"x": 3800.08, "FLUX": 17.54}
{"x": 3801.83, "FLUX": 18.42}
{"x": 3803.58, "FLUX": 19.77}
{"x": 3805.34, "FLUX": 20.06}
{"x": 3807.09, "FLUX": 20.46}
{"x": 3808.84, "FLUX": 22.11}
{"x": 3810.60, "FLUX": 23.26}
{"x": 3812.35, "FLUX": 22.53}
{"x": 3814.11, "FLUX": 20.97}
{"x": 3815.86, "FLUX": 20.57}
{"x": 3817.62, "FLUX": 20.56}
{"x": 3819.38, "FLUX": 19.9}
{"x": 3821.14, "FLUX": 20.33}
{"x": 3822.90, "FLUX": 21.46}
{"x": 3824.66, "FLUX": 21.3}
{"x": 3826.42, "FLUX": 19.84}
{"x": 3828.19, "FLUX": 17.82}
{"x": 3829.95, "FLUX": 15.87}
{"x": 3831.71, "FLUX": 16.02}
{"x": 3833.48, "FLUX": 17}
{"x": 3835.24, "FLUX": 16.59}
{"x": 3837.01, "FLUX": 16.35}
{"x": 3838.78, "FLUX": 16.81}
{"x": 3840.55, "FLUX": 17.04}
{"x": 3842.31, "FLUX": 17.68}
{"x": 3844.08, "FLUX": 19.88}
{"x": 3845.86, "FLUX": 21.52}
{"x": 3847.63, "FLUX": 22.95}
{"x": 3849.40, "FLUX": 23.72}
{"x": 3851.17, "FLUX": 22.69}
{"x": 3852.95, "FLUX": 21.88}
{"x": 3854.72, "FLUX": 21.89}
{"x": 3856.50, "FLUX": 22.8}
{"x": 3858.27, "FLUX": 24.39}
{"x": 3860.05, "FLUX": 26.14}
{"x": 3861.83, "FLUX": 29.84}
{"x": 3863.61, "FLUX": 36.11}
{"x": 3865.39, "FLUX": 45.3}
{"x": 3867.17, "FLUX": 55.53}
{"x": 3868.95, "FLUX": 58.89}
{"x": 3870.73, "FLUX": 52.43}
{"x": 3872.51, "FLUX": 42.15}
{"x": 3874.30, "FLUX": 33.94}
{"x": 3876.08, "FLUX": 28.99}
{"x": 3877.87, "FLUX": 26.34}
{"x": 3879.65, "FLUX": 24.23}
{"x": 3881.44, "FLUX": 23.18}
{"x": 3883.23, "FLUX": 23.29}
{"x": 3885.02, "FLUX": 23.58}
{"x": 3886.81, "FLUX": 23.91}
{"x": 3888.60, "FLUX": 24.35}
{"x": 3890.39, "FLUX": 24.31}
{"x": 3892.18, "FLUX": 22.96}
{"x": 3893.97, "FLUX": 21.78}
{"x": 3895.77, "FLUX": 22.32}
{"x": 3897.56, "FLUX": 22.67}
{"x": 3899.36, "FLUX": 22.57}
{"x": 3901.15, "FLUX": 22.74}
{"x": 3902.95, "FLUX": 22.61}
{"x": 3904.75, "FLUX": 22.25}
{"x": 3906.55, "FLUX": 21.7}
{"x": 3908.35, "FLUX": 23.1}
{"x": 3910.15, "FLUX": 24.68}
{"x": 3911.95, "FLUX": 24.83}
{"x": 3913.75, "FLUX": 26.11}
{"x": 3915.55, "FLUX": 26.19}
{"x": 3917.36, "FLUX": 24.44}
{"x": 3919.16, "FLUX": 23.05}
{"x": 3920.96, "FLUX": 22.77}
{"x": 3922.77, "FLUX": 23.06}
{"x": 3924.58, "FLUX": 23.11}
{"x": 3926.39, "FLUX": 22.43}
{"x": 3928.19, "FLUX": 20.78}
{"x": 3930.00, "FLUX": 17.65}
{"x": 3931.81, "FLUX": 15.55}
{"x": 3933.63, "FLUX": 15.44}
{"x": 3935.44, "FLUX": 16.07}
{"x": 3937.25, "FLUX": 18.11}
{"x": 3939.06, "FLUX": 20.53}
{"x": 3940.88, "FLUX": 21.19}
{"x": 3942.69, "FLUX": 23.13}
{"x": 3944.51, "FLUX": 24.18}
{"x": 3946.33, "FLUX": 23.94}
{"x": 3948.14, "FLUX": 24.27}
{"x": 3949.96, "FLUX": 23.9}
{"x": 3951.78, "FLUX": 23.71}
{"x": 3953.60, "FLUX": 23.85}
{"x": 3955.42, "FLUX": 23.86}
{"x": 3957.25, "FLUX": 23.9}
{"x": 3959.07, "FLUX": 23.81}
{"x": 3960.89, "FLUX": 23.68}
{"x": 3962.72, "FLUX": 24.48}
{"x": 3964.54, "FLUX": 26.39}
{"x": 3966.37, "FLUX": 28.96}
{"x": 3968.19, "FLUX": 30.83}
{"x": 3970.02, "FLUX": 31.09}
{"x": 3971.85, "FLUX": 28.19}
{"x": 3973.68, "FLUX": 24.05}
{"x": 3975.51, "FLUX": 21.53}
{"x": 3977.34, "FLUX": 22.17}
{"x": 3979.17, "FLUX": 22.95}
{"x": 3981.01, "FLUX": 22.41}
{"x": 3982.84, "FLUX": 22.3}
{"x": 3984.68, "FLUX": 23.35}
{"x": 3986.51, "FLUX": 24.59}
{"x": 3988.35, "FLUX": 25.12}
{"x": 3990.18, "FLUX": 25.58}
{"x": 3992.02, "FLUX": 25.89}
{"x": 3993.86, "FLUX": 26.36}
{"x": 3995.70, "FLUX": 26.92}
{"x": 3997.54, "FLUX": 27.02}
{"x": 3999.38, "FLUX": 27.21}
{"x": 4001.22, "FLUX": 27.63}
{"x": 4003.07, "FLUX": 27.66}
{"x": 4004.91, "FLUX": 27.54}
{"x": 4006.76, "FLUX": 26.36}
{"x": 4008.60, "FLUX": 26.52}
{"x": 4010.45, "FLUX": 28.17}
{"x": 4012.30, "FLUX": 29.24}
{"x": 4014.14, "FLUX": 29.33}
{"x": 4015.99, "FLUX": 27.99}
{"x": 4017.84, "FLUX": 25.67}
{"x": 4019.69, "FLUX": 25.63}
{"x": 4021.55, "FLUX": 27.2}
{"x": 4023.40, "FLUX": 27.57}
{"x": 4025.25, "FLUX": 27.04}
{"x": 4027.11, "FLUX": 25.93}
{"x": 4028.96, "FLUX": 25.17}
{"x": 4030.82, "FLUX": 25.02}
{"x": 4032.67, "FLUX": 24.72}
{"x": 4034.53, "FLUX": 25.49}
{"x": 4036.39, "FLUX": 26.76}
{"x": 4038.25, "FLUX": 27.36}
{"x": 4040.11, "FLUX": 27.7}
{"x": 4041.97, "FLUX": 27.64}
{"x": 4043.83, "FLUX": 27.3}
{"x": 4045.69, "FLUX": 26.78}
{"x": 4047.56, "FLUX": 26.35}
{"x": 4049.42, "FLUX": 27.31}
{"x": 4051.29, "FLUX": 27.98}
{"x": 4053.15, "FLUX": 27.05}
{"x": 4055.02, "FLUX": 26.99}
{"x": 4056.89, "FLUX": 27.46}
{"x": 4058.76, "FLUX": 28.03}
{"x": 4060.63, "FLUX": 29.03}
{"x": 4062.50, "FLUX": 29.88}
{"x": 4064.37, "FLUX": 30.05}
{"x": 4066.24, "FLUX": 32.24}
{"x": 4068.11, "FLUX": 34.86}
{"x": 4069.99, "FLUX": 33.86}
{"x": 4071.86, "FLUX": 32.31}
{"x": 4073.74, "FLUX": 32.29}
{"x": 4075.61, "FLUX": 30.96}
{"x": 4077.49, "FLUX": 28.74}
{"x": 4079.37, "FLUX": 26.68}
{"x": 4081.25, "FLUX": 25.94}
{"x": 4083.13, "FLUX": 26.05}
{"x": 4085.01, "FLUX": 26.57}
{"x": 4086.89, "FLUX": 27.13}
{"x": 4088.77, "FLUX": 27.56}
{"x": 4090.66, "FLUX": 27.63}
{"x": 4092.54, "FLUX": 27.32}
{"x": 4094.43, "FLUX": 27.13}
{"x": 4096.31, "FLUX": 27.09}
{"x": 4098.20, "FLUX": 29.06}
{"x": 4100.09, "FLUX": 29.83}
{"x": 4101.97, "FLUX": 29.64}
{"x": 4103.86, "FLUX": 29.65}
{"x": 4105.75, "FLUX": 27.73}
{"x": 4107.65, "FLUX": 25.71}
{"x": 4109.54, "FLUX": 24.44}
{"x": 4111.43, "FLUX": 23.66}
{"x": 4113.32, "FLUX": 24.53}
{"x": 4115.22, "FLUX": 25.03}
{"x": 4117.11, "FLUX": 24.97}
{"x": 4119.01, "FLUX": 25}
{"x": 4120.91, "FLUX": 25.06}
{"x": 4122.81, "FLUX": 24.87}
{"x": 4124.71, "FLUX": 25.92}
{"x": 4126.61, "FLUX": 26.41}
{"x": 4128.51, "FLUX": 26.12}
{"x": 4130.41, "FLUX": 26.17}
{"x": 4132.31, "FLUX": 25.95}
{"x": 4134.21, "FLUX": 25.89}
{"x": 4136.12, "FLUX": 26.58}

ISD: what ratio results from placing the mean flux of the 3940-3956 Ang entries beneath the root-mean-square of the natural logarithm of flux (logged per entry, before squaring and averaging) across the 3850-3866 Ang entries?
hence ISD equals 0.140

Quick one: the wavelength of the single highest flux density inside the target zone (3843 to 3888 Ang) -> 3868.95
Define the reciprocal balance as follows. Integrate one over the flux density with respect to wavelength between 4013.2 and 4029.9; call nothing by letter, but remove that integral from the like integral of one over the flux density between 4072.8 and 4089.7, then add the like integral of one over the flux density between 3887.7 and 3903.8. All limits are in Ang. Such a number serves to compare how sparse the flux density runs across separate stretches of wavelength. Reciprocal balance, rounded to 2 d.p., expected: 0.69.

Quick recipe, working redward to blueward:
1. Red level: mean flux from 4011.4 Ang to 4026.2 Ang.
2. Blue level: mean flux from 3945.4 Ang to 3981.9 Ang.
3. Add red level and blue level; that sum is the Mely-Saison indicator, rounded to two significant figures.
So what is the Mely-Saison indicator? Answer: 52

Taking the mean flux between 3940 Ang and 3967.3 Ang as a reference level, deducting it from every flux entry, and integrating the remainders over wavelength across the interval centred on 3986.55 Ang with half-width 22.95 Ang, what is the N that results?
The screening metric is 79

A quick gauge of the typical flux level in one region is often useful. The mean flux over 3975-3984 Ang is 22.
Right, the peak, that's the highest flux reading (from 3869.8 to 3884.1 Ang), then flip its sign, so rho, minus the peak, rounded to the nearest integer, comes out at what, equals -52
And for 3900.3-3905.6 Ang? -23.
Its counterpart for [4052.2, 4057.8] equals -27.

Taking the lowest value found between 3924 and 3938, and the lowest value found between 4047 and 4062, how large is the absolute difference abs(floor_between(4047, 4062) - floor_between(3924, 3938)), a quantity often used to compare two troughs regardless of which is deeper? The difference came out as 11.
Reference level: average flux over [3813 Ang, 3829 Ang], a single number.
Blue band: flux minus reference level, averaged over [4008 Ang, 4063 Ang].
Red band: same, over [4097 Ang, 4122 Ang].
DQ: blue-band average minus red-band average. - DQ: 1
